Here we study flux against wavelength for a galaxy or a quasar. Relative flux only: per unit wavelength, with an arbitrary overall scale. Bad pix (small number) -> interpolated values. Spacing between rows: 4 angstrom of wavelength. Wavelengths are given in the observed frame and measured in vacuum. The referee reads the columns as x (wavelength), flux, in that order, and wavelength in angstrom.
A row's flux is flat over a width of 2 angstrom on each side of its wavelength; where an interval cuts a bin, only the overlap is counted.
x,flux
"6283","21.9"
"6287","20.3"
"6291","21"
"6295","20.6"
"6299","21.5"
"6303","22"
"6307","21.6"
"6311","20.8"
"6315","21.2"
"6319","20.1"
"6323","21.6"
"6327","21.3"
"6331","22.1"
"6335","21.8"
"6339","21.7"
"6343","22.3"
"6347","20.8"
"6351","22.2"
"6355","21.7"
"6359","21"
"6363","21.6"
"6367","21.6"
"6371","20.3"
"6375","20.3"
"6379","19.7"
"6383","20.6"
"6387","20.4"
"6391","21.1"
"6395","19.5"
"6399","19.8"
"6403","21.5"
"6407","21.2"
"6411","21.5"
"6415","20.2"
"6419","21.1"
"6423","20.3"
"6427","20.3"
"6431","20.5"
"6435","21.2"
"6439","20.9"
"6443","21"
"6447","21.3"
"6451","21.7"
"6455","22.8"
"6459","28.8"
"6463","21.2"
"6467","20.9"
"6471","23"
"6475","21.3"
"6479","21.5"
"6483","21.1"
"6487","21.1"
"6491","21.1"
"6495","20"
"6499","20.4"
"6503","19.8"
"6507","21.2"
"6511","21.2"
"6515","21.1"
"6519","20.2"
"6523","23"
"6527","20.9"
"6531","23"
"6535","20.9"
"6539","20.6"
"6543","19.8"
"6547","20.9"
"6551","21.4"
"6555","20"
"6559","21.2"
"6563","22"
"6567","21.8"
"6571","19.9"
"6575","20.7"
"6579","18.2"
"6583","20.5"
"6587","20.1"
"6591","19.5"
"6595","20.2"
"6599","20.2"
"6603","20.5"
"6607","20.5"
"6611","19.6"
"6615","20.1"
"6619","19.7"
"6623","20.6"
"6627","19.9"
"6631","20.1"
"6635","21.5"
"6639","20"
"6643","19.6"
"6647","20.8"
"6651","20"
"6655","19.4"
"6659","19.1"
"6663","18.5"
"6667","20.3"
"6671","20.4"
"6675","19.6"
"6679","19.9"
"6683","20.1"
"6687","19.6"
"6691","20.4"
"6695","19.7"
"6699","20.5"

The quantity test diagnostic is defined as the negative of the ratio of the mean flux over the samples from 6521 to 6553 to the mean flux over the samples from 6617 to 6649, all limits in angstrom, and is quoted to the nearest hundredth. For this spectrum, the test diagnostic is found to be -1.05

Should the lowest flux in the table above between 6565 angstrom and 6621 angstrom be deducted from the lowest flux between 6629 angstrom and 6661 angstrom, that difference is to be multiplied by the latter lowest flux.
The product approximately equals 17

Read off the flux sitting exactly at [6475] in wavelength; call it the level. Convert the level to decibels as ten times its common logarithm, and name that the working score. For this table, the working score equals 13.3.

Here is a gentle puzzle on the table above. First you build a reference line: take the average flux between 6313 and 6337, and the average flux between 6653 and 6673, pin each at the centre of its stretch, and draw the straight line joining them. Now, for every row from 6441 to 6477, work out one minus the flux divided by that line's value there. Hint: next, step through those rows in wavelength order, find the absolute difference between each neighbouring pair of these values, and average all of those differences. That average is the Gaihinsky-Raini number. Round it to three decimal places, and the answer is 0.118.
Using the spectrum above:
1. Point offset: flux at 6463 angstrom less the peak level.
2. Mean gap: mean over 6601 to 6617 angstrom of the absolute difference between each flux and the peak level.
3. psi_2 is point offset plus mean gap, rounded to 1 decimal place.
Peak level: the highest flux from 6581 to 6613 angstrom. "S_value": 1.0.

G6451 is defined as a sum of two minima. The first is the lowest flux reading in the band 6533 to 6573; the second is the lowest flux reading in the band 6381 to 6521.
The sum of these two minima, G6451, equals 39.3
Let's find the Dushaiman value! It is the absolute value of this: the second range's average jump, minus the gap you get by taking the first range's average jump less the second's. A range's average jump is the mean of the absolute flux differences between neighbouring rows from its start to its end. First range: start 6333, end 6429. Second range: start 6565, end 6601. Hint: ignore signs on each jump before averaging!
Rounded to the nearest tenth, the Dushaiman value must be 1.6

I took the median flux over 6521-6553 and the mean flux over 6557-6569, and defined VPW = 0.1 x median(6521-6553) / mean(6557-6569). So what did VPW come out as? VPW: 0.096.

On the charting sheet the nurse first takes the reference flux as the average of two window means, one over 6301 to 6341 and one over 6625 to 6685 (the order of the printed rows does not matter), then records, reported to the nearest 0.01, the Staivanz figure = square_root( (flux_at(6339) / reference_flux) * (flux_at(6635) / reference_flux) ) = 1.04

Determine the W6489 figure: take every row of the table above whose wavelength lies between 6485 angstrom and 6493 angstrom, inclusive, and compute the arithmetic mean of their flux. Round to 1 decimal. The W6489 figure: 21.1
